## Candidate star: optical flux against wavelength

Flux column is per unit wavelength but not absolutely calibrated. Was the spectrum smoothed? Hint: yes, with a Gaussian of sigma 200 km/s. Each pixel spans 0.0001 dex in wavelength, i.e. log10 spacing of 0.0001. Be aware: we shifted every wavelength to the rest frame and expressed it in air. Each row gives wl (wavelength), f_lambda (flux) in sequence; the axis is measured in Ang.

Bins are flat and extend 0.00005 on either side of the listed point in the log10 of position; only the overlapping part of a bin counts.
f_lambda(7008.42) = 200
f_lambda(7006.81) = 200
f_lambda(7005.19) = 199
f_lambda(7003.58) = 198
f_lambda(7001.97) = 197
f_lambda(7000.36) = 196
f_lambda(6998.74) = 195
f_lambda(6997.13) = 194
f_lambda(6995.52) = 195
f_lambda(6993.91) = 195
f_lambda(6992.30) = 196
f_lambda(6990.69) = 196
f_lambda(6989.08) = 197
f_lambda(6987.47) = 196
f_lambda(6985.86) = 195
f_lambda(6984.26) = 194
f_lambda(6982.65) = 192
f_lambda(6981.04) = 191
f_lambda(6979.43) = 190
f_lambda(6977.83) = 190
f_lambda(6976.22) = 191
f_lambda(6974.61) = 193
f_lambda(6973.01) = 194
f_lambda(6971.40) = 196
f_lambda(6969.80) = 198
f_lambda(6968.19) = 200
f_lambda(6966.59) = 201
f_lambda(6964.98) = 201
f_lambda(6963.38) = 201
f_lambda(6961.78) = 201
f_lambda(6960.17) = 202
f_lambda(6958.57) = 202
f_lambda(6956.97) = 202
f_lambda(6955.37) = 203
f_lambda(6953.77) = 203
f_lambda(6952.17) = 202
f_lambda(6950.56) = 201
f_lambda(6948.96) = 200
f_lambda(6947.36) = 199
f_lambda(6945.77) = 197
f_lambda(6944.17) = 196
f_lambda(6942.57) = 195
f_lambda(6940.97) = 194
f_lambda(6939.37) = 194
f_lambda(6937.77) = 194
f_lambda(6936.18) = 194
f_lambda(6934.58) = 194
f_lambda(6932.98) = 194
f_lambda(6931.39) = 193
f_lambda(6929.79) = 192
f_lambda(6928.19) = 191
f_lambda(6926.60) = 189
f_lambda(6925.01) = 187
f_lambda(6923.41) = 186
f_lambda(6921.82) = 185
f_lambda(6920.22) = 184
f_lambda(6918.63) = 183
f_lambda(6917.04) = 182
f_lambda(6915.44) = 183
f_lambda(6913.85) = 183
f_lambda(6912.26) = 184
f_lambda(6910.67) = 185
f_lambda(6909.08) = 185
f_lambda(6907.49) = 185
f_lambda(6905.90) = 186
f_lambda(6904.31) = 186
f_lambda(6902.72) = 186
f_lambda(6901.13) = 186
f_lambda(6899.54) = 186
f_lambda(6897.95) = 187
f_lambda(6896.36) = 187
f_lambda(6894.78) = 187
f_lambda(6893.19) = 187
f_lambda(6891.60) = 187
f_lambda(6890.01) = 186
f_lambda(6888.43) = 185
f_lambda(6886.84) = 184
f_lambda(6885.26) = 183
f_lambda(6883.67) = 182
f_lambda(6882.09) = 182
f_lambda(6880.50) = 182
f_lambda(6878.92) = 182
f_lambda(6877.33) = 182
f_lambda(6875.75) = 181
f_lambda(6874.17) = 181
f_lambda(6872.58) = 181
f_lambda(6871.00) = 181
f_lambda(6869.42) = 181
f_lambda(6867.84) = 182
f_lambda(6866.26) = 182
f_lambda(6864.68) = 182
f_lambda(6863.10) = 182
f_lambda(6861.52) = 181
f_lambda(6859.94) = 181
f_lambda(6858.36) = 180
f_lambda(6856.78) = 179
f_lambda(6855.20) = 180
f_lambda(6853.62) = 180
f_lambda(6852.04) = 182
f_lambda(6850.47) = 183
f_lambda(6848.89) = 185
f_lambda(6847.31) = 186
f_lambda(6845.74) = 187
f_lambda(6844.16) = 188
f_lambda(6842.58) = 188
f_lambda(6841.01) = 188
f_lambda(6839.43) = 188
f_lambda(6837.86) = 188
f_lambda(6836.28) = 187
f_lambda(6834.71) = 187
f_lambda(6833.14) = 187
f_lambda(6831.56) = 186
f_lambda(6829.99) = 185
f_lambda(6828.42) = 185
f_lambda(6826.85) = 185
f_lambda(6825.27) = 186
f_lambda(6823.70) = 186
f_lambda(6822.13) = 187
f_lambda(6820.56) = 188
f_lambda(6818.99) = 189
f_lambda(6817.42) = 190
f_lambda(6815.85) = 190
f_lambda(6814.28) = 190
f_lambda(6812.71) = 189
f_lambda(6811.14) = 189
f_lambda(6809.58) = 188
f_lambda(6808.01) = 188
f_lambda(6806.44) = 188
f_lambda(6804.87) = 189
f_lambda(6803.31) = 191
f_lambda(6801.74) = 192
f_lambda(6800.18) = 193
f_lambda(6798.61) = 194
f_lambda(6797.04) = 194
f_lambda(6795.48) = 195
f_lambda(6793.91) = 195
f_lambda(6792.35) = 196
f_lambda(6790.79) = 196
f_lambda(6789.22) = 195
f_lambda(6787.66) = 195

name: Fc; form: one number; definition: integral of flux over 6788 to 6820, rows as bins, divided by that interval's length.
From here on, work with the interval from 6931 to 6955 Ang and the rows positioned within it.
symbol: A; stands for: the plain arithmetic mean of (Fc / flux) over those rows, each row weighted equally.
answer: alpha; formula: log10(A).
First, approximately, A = 0.974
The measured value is -0.011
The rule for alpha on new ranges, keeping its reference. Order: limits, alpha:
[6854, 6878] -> 0.025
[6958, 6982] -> -0.011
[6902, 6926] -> 0.016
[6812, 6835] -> 0.010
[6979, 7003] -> -0.007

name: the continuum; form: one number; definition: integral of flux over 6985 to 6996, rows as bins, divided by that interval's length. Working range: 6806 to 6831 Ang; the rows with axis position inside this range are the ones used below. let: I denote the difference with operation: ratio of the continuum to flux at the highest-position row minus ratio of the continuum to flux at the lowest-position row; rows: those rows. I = 0.017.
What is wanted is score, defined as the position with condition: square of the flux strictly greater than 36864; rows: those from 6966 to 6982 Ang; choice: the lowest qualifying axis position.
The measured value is 6966.59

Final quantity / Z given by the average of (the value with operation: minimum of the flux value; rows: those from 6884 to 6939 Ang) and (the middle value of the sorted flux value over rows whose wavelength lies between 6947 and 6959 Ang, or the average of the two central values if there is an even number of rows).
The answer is 192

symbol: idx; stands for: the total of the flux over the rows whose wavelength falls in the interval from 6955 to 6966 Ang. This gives 1412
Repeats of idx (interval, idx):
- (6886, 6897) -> 1303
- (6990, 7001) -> 1367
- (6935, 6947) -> 1364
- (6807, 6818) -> 1324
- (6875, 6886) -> 1274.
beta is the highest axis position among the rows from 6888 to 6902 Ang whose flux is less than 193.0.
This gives 6901.13 Ang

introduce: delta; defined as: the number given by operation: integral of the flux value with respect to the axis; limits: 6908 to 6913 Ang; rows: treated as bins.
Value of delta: 924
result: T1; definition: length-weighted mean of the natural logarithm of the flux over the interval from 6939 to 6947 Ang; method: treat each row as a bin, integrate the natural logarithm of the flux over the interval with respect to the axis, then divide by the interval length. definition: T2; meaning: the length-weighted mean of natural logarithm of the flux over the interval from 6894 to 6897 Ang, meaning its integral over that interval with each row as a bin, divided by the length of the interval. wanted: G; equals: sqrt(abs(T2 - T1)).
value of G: 0.18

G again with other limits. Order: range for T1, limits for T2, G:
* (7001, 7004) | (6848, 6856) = 0.30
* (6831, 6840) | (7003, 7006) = 0.24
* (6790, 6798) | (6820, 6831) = 0.21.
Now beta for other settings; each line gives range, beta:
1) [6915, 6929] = 6928.19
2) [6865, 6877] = 6875.75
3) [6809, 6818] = 6817.42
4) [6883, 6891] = 6890.01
